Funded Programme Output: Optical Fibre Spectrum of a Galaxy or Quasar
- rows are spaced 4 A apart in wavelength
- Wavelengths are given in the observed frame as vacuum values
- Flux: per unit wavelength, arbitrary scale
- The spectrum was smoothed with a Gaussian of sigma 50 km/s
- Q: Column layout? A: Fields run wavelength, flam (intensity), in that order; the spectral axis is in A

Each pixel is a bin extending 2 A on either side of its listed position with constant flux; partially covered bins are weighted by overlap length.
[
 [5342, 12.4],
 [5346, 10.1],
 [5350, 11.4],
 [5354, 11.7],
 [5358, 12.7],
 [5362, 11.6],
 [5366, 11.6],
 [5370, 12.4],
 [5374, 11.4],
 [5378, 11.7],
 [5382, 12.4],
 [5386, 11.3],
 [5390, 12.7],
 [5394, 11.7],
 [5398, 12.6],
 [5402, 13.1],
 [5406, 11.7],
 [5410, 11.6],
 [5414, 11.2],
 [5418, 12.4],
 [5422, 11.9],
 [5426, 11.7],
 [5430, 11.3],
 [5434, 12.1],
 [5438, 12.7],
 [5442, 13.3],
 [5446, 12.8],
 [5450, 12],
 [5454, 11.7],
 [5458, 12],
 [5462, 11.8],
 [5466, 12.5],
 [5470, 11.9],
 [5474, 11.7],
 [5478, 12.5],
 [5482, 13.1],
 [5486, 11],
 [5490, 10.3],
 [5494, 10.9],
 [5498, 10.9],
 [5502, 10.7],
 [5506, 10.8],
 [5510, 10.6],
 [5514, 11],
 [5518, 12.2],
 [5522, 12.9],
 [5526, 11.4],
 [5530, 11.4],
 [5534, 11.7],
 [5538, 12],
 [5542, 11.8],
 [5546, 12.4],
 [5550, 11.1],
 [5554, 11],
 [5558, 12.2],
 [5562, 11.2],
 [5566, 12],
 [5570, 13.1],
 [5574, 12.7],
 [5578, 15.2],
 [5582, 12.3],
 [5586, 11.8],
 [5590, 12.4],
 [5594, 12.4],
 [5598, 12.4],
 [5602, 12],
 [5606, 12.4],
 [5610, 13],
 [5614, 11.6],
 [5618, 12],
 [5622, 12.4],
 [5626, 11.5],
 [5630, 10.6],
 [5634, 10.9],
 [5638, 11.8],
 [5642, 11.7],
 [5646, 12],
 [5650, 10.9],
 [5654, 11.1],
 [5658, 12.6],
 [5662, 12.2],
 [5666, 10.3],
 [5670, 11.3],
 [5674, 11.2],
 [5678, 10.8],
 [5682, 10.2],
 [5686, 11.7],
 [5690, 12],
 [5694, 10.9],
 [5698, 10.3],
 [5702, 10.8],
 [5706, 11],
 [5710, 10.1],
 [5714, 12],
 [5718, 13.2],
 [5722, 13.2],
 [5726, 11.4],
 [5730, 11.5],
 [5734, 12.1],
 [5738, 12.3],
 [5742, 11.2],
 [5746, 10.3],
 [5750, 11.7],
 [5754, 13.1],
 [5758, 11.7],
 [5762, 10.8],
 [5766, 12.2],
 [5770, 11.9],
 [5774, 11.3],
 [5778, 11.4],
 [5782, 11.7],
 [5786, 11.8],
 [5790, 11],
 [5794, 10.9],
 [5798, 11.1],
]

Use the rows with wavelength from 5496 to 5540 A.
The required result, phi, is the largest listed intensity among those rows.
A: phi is 12.9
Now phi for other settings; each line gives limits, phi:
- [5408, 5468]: 13.3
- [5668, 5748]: 13.2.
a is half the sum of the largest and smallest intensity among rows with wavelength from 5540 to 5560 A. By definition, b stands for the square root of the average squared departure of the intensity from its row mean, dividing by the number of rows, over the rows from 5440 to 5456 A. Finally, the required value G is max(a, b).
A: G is 11.7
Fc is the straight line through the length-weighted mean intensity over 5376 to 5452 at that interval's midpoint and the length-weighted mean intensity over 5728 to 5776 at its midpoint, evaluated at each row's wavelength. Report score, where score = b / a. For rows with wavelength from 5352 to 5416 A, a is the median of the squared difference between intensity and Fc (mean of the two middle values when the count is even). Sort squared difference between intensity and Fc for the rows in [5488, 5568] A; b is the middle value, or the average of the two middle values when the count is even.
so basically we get 2.3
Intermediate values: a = 0.266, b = 0.61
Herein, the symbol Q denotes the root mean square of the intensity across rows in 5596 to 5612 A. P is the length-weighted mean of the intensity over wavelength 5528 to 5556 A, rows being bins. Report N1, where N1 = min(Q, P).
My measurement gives 11.6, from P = 11.6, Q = 12.5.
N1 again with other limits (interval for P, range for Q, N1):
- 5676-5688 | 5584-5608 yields 10.9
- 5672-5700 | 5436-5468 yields 11.0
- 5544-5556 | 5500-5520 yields 11.1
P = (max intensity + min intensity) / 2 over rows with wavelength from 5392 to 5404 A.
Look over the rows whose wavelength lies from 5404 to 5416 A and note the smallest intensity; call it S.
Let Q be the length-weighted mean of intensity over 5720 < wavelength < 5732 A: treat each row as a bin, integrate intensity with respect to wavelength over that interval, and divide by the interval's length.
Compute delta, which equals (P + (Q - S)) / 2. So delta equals 6.62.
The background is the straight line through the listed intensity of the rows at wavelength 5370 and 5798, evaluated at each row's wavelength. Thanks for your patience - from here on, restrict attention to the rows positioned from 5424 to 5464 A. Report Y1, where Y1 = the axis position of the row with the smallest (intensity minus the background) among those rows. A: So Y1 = 5430 A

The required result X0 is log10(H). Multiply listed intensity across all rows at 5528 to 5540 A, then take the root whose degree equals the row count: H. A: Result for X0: 1.07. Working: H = 11.7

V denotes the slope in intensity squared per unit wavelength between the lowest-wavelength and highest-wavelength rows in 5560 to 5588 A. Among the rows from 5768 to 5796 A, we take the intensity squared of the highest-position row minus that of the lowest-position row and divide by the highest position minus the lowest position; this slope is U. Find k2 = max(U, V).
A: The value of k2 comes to 0.6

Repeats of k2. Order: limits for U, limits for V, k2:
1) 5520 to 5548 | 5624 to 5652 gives -0.5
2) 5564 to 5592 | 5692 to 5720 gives 2.3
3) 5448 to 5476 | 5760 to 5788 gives 0.9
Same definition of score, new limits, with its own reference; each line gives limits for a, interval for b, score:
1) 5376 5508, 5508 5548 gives 1.2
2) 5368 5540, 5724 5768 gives 0.9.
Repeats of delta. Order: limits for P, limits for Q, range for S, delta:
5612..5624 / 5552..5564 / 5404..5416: 6.13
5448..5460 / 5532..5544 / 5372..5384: 6.14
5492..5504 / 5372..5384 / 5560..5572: 5.72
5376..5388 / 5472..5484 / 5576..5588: 6.24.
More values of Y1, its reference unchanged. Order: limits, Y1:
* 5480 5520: 5490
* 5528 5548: 5530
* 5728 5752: 5746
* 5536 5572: 5554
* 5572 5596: 5586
